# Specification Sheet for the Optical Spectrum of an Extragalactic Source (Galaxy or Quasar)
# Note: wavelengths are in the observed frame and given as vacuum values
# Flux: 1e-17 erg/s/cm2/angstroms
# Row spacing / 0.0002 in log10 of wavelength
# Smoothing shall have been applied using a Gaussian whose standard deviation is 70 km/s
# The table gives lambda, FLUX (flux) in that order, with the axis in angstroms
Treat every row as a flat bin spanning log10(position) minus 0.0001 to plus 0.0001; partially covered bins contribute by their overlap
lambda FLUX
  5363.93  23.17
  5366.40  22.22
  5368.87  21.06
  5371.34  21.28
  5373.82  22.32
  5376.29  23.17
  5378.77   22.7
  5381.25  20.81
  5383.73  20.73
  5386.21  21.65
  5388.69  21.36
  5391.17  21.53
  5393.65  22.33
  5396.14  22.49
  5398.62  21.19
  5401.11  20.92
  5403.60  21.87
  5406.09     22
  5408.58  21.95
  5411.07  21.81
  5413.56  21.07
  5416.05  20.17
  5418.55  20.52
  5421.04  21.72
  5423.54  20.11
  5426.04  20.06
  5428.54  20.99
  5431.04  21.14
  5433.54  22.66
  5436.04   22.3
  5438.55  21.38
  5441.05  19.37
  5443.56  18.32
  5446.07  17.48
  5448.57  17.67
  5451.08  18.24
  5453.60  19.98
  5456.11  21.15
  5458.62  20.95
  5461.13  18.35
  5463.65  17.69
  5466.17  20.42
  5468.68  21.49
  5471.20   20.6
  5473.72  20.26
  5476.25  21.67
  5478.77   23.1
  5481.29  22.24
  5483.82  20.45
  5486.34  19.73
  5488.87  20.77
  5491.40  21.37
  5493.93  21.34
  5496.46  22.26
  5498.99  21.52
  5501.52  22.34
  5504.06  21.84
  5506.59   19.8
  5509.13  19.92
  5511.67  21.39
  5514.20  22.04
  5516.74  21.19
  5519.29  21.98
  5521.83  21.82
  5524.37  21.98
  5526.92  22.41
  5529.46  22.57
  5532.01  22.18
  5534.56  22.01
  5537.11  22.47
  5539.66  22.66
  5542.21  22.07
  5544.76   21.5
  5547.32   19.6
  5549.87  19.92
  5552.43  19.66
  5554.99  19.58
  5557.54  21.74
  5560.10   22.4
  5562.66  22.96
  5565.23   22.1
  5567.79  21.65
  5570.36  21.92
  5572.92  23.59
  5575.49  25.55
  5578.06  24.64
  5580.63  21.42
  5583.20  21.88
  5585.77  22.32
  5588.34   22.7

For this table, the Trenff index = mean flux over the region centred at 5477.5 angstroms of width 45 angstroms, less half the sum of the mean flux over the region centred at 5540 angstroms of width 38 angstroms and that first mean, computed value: -0.3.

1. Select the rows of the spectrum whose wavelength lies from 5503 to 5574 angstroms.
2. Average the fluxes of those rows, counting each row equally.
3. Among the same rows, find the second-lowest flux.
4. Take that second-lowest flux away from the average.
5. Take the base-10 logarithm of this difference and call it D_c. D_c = 0.3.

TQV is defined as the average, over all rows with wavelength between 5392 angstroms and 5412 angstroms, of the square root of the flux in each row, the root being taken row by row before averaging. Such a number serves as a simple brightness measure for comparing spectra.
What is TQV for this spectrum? 4.67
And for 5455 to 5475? 4.48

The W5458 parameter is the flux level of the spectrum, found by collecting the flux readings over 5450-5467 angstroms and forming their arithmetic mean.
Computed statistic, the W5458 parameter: 19.5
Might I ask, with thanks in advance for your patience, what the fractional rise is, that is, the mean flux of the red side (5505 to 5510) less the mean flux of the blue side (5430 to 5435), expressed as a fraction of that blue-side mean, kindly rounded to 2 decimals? -0.09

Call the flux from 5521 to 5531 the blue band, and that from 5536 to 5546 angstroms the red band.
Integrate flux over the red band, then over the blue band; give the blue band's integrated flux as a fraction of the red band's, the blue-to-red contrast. 1.00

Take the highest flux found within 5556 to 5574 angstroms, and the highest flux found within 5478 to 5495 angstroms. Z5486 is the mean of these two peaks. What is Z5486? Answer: 23.3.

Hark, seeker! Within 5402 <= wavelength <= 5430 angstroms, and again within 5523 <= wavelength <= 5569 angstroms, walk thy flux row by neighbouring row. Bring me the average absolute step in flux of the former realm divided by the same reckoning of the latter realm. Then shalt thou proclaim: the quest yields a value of 1.02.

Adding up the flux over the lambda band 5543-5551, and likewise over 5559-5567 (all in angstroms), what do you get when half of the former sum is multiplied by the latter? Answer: 2058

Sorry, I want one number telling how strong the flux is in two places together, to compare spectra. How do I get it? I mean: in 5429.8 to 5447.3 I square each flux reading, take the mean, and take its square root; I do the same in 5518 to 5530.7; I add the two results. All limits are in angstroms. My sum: 42.6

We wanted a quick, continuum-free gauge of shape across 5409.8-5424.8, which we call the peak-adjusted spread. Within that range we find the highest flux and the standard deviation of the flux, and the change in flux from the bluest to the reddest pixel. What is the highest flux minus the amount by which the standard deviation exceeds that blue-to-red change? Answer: 19.4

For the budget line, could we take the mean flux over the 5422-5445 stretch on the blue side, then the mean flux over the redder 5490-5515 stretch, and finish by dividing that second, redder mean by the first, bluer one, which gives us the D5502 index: 1.03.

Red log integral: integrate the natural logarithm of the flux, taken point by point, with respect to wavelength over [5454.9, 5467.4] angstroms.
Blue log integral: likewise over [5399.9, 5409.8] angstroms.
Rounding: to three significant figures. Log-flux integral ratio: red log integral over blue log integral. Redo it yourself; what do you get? 1.22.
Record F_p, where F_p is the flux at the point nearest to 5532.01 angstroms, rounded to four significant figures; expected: 22.18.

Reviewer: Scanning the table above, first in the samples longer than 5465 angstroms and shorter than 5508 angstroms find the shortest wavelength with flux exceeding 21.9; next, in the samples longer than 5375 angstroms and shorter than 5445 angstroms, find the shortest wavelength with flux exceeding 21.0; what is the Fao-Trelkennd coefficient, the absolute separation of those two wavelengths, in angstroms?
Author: 102.5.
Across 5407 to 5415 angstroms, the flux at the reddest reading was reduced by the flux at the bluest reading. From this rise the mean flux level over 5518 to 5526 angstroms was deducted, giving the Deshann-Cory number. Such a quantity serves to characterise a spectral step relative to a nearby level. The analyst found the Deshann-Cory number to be -22.8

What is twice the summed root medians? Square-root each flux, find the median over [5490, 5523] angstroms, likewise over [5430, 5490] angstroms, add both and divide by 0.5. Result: 18.3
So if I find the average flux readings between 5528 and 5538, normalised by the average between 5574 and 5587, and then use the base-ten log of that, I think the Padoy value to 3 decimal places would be -0.016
